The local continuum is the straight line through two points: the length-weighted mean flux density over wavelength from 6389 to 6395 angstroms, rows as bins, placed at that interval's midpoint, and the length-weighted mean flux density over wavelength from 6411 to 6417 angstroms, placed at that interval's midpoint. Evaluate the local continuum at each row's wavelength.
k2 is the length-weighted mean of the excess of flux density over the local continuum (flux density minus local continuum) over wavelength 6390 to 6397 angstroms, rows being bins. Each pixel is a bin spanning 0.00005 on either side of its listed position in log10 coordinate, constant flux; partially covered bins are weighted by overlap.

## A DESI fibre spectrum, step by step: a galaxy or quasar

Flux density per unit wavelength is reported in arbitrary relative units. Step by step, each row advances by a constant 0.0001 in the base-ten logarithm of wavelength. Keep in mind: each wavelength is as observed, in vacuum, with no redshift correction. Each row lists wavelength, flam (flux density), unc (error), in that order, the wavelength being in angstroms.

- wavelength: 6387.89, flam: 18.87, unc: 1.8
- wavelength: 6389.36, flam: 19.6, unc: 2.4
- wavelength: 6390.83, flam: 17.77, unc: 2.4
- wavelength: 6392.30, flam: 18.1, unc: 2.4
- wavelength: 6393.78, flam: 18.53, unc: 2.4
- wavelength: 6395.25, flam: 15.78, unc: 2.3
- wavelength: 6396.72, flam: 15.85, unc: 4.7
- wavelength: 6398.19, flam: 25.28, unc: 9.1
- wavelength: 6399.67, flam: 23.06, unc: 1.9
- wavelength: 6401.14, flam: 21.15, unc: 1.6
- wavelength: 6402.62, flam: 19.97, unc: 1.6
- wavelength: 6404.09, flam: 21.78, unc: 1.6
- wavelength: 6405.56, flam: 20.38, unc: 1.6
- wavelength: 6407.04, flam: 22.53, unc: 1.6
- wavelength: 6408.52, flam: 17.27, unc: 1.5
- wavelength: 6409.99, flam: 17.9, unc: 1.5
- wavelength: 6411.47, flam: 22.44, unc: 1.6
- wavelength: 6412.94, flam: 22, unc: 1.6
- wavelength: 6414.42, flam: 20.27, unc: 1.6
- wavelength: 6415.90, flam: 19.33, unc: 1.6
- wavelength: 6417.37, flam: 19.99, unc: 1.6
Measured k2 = -1.1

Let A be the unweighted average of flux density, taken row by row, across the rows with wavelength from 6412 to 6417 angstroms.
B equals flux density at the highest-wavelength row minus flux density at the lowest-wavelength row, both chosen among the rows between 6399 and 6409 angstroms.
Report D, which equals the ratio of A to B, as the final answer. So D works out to -4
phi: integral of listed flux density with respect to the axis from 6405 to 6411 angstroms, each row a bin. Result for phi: 118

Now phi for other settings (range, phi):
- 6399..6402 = 66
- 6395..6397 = 32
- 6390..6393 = 54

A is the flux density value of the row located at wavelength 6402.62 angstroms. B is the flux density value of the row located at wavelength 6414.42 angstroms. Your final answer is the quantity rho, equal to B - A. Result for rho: 0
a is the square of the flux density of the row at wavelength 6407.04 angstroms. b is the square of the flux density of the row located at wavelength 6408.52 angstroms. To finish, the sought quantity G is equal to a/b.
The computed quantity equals 1.70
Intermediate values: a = 508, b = 298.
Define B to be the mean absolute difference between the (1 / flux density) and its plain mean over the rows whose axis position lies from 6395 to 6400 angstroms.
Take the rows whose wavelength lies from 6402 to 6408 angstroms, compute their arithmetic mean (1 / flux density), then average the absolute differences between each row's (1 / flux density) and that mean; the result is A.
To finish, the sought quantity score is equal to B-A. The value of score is 0.0087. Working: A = 0.0022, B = 0.0109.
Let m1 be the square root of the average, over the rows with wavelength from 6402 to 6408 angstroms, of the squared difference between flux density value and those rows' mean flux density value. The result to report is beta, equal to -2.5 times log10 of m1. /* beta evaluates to 0.0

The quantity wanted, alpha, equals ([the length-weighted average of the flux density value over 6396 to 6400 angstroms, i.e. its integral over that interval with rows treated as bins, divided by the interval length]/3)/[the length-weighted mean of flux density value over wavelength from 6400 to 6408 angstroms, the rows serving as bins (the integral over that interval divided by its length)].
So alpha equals 0.33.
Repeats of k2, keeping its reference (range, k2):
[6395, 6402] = 1.5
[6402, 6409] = 0.6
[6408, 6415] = -0.5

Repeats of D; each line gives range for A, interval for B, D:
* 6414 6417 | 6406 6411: -4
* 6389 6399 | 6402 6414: 9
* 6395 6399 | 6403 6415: -13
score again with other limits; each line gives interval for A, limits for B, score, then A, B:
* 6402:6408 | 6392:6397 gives 0.0021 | 0.0022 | 0.0043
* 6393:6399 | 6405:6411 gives -0.0032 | 0.0082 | 0.0051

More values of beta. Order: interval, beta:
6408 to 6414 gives -0.9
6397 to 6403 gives -0.8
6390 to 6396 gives -0.1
